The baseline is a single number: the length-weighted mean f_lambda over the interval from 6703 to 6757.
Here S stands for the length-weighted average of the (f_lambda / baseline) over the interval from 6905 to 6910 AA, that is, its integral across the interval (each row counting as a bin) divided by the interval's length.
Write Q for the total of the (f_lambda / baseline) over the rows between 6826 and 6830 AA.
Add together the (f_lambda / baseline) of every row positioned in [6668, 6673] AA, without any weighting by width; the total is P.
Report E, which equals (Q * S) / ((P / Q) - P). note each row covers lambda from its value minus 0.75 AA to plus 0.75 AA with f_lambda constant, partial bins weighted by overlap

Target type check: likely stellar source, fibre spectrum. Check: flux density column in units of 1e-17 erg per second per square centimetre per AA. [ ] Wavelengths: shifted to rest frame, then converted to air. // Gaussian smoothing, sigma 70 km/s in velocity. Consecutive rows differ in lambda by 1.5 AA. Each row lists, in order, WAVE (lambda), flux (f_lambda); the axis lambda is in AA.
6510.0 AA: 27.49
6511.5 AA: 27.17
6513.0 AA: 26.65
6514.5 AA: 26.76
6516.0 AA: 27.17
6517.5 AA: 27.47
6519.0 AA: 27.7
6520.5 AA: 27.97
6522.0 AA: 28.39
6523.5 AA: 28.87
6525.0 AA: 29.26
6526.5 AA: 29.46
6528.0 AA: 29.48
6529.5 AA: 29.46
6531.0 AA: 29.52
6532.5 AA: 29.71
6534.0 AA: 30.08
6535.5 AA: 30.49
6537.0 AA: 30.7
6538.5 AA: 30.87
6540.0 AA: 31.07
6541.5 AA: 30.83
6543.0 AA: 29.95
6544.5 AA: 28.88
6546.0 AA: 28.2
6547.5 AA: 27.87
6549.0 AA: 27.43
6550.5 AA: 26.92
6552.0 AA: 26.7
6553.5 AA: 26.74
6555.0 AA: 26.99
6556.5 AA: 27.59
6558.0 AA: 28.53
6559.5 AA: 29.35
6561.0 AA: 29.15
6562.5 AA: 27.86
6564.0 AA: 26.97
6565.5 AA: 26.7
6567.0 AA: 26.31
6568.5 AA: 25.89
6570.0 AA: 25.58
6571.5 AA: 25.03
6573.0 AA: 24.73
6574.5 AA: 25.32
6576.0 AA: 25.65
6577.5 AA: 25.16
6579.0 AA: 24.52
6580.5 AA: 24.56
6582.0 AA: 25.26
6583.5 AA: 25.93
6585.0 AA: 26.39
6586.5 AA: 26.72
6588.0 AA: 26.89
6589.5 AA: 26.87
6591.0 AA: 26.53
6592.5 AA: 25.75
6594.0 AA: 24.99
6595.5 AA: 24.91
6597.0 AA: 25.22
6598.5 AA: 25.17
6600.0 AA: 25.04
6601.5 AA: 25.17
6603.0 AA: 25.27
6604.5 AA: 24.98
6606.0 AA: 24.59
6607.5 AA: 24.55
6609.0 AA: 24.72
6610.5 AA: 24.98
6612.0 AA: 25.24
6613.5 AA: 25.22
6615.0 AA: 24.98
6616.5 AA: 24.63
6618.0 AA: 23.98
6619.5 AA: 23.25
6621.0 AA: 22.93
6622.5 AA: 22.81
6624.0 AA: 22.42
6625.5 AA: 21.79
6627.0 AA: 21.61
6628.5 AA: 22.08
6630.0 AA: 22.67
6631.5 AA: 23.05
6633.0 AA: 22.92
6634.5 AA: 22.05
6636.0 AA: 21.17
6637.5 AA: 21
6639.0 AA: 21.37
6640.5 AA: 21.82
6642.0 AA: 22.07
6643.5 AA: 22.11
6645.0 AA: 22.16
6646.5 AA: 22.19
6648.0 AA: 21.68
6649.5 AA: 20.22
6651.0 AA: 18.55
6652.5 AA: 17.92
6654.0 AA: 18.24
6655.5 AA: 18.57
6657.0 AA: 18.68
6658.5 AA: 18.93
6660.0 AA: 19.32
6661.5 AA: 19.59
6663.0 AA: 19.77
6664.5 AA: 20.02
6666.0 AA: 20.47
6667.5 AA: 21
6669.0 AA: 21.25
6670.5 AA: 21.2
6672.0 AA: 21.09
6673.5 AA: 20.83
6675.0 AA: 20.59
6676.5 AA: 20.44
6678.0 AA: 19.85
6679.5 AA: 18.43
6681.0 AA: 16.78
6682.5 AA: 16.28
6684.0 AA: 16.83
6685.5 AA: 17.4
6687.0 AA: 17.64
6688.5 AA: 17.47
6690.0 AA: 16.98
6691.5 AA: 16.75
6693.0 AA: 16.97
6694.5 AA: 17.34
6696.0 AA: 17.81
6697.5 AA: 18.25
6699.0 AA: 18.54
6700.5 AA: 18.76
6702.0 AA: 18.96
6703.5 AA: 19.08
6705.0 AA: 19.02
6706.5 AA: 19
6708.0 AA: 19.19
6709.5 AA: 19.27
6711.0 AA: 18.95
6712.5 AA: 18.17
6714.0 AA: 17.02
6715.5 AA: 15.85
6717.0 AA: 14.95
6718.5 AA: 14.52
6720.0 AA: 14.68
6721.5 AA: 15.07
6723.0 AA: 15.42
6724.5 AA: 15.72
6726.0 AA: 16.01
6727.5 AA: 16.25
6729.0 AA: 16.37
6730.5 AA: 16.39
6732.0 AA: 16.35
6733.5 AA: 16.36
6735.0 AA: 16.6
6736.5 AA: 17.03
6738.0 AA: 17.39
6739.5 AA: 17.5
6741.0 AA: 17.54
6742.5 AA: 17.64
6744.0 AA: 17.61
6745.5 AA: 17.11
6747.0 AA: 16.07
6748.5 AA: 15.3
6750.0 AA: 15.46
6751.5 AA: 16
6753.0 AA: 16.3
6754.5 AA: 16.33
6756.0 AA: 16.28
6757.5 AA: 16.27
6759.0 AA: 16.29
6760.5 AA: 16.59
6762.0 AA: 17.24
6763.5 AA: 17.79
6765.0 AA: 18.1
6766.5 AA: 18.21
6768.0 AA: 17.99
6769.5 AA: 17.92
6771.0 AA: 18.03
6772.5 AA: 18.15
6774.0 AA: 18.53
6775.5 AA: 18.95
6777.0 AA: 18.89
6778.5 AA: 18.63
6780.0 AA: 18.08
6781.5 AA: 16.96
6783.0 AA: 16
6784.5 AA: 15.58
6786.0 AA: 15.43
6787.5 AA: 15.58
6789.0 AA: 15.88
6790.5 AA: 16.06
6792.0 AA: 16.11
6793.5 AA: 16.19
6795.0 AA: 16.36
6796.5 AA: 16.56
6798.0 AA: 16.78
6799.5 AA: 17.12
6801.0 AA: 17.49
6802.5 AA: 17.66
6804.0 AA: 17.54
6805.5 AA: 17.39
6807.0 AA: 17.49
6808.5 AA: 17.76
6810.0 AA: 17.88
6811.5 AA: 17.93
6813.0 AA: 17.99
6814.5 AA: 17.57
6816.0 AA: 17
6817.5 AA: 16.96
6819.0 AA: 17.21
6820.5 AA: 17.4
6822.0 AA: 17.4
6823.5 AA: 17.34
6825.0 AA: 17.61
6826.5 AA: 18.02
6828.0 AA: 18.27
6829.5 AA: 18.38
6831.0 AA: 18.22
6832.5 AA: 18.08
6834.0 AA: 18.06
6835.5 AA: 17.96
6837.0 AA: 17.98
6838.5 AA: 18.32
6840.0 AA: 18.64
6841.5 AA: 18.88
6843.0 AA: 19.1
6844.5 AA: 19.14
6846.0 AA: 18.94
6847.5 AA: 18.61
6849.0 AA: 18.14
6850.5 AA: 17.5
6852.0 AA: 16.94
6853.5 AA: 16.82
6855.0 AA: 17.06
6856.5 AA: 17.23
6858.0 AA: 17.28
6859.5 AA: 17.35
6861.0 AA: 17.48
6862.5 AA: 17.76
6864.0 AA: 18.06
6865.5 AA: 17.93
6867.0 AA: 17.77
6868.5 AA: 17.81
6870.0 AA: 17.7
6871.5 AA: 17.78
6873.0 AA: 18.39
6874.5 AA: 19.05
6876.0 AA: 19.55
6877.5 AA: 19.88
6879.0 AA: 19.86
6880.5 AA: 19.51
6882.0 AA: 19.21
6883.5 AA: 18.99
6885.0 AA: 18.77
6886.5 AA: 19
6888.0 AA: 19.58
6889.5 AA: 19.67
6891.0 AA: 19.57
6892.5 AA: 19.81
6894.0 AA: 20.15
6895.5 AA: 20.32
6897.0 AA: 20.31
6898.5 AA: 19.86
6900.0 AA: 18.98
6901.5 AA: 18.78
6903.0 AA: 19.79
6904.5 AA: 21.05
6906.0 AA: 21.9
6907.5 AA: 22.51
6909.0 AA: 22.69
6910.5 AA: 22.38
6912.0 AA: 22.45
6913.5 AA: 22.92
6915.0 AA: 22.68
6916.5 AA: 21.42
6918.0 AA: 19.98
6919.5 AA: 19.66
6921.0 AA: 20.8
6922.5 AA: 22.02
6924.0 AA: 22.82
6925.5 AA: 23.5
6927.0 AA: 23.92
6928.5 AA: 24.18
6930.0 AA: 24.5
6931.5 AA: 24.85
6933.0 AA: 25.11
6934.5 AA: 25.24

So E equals -1.65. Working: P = 3.8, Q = 3.26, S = 1.3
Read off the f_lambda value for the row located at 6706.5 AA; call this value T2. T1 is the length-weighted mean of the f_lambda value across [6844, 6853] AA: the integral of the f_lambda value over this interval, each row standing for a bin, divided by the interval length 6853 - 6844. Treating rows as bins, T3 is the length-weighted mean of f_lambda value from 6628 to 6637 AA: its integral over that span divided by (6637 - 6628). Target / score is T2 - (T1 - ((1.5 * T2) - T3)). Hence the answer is 7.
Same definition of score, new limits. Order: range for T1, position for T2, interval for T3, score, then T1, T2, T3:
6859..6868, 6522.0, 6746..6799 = 36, 18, 28.39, 16.9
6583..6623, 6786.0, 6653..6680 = -6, 25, 15.43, 19.9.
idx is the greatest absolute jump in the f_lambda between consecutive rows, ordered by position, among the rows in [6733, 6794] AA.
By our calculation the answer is 1.12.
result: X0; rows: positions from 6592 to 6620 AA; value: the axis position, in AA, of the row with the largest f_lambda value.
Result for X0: 6592.5 AA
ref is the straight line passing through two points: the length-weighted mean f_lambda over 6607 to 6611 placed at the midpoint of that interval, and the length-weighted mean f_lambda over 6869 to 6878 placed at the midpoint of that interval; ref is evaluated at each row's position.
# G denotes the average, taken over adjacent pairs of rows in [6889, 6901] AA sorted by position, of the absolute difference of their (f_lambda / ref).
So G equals 0.017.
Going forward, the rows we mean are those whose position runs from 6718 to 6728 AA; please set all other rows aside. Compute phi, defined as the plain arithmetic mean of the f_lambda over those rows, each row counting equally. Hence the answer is 15.4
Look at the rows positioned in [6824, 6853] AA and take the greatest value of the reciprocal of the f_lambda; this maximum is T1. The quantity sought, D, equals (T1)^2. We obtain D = 0.0035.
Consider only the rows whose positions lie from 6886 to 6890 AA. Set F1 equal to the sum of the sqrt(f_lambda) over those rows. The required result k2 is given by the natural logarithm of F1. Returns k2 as 2.58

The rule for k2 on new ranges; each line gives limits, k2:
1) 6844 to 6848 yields 2.57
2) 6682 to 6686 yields 2.51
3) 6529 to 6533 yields 2.79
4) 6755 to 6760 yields 2.49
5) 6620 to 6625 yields 2.66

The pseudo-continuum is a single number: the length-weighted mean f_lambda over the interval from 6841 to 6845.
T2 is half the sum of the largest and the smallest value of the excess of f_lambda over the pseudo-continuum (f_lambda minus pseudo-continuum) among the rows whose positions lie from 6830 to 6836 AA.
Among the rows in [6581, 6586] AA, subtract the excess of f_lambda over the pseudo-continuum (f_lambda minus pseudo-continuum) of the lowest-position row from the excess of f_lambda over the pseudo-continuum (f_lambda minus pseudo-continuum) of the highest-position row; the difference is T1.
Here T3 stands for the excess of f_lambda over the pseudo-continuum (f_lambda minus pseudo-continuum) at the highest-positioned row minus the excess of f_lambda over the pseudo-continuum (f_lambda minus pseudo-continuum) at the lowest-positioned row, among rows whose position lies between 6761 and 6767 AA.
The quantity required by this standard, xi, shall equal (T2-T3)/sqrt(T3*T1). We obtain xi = -2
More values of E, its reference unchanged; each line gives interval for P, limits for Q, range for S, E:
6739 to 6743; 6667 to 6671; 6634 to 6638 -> -2.09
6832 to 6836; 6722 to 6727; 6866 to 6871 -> -1.43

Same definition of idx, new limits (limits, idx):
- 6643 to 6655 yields 1.67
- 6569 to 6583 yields 0.70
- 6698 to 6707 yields 0.22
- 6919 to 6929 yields 1.22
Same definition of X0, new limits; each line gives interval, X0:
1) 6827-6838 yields 6829.5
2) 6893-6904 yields 6895.5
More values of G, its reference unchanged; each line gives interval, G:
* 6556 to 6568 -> 0.026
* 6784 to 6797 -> 0.009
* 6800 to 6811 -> 0.008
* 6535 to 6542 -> 0.009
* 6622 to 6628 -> 0.015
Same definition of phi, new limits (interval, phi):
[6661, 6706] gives 18.8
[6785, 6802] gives 16.3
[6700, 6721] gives 17.7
